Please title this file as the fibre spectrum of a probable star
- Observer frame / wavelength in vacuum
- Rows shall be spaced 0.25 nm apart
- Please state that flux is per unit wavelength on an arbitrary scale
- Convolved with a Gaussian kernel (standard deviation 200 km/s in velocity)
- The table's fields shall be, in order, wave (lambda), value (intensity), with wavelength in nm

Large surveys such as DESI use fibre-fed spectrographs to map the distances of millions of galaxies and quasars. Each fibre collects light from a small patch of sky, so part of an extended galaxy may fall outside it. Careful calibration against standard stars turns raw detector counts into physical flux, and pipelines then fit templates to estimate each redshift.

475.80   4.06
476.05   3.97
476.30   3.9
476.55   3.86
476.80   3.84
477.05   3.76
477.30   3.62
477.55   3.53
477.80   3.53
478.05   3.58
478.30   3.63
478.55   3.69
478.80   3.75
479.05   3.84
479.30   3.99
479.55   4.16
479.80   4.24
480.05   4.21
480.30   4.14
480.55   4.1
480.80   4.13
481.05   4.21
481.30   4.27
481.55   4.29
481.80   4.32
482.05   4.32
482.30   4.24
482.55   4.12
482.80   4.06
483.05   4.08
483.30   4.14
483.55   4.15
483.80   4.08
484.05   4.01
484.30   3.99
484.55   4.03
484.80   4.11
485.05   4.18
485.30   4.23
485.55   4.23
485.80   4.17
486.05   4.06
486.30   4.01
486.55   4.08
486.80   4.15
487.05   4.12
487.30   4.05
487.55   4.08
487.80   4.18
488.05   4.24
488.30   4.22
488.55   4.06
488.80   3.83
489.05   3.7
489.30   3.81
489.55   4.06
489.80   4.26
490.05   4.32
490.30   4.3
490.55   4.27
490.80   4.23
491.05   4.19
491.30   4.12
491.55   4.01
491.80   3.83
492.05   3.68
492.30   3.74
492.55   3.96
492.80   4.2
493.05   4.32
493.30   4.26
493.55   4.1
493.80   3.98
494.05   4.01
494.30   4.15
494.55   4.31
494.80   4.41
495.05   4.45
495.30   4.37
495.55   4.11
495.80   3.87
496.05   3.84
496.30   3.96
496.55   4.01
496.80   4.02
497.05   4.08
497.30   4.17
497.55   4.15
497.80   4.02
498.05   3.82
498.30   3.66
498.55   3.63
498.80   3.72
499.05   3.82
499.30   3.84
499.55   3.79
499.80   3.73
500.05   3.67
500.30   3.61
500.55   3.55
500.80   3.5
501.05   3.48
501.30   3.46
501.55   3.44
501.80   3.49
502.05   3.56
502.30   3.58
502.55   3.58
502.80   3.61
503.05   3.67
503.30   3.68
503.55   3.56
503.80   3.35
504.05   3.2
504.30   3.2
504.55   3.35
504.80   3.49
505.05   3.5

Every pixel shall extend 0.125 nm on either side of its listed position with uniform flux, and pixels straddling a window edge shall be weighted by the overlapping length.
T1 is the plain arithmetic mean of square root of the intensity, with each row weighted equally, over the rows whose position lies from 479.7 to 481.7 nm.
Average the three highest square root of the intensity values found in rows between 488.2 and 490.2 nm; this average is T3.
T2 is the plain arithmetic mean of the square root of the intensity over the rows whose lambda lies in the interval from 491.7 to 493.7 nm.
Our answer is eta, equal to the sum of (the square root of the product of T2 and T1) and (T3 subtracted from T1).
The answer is 2.01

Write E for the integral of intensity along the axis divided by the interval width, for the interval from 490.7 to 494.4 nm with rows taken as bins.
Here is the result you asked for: 4.05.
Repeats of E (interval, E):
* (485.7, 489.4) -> 4.05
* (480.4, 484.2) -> 4.17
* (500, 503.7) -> 3.56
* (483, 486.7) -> 4.10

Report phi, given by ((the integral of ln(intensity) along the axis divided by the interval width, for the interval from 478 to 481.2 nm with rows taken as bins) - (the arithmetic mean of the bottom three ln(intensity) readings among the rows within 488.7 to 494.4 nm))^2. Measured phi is 0.005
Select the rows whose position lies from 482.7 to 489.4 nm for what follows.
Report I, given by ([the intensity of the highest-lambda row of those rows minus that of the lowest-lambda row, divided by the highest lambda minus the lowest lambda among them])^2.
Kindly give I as 0.001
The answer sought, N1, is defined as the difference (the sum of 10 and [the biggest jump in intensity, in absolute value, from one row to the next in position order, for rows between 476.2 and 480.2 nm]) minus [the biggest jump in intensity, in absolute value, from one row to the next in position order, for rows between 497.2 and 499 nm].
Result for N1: 10.0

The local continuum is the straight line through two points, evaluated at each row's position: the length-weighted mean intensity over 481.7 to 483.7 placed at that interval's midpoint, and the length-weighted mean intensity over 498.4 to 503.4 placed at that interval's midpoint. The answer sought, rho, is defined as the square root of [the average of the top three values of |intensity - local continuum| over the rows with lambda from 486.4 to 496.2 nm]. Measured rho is 0.78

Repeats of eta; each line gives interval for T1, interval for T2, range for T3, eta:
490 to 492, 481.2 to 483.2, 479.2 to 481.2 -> 2.03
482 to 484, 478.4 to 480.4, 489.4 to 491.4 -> 1.98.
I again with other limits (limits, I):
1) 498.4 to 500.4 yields 0.000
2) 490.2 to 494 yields 0.008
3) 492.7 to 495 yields 0.011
